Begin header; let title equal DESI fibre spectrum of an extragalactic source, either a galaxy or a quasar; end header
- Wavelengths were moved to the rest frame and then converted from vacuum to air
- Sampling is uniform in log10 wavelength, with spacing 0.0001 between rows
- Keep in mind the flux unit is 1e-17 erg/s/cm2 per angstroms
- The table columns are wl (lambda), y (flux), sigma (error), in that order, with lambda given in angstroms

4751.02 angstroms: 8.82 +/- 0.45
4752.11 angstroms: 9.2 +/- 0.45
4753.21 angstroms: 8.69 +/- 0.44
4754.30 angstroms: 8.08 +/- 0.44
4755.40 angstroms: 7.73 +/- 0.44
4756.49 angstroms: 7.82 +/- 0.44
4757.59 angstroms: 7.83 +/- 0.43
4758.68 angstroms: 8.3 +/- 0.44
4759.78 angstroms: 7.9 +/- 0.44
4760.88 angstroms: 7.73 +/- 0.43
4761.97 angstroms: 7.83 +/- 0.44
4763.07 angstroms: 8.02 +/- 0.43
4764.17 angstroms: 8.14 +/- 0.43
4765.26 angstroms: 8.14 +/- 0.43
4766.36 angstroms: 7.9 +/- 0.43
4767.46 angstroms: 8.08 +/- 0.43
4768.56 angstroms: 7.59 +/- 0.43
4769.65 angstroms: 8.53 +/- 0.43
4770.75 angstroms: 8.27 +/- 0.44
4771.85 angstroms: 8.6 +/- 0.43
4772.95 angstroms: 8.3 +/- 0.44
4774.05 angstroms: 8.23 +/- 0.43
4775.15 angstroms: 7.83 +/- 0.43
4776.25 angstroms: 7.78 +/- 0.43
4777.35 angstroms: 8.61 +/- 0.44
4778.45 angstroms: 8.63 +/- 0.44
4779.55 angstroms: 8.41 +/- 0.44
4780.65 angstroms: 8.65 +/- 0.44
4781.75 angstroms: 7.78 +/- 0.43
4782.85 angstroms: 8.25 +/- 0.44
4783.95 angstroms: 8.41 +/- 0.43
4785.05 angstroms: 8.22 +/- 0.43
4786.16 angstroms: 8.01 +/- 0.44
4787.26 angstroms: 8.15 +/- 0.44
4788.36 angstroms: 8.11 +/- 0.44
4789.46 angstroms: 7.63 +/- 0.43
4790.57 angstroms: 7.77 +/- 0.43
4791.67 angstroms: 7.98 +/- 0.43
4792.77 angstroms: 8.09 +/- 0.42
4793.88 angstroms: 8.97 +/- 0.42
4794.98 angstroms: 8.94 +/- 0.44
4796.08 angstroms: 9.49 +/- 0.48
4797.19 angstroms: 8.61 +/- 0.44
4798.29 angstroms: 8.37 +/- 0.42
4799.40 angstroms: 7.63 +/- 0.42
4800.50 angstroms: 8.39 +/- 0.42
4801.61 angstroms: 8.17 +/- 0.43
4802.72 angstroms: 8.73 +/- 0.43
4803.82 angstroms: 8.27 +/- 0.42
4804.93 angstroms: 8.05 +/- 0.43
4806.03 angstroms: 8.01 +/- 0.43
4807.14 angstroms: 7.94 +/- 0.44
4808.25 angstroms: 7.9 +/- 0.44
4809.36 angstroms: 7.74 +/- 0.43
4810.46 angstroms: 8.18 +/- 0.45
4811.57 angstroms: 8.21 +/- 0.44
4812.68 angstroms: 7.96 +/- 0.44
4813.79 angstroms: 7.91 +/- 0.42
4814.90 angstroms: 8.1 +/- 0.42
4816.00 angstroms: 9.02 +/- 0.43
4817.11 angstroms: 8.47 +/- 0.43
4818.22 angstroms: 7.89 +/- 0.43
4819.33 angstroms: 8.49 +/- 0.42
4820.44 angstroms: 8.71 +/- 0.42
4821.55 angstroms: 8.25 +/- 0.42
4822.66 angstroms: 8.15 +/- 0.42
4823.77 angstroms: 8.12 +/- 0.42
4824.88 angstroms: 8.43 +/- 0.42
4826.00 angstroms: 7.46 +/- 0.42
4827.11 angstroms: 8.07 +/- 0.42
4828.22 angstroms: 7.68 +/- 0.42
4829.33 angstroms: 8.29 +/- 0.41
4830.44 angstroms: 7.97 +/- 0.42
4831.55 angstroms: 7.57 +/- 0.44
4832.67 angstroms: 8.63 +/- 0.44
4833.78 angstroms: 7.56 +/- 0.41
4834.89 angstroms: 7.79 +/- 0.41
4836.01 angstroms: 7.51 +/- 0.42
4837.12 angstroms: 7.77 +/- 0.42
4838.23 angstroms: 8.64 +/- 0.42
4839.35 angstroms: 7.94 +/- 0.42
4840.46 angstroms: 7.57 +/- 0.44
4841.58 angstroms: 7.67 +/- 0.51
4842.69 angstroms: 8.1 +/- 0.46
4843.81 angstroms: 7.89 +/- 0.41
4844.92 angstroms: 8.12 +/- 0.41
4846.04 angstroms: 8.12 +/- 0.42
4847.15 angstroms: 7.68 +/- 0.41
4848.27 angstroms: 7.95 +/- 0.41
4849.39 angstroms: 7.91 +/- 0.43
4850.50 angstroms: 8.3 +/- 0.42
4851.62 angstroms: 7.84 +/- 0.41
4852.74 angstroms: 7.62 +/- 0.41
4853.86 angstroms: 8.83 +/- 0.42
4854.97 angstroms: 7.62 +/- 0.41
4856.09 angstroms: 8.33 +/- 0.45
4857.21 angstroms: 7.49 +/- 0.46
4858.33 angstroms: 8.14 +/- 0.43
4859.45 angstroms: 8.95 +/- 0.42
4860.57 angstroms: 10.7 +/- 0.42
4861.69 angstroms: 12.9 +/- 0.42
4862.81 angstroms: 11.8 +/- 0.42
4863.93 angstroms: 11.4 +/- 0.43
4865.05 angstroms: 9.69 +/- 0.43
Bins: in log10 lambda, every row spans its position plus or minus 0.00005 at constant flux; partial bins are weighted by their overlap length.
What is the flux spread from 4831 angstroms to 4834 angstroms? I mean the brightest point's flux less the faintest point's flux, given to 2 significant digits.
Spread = 1.1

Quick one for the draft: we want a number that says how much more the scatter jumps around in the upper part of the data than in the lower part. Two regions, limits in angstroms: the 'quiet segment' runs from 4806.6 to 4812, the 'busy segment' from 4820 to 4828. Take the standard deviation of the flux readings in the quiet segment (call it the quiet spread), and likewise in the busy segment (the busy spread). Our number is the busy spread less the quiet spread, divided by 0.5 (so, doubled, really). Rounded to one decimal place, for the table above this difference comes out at 0.4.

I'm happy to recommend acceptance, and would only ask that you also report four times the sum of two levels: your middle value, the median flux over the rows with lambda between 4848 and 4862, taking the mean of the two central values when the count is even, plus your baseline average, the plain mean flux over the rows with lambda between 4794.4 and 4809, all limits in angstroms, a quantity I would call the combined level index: 65.9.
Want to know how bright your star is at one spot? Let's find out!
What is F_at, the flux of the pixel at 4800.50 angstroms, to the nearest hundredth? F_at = 8.39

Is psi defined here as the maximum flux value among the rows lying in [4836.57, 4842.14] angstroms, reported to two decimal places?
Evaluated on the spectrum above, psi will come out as 8.64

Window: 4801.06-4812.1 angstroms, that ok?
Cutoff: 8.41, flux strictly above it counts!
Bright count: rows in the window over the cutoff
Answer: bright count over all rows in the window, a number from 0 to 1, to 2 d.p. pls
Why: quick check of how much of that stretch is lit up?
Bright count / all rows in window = 0.10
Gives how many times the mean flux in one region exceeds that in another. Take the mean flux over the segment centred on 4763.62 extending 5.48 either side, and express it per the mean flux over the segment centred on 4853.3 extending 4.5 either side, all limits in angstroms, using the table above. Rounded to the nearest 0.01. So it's 1.00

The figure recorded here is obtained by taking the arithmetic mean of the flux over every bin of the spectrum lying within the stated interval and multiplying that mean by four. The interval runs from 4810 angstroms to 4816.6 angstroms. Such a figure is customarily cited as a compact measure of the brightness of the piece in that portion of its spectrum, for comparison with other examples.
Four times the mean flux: 32.9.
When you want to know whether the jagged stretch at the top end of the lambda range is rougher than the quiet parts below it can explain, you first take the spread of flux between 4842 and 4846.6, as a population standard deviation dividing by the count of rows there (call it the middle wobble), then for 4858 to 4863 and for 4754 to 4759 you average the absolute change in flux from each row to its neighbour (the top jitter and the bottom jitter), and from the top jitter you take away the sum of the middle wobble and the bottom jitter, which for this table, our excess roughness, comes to 1.1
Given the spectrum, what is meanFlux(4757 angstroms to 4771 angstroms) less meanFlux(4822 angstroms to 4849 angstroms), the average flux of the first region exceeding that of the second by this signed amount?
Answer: 0.07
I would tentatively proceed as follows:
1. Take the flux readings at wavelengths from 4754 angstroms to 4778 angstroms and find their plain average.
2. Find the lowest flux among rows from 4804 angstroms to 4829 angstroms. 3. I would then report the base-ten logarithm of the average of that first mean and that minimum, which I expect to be 0.890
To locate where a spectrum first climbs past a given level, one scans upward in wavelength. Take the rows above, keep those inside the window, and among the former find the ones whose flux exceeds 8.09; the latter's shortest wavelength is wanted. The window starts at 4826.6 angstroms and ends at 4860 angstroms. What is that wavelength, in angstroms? 4829.33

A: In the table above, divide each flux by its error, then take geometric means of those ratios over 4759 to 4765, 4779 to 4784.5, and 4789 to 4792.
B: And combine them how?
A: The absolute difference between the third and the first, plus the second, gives 19.2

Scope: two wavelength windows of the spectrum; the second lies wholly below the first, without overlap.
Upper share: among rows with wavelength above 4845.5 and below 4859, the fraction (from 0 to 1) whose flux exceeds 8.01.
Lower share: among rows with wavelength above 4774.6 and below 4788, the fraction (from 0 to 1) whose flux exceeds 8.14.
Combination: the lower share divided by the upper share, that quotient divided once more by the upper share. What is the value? 3.8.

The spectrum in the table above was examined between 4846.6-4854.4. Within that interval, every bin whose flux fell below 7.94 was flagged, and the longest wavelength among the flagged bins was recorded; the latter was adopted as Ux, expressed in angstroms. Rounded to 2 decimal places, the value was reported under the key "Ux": 4852.74 angstroms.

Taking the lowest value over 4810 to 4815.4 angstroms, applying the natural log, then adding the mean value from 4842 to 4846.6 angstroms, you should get 10.1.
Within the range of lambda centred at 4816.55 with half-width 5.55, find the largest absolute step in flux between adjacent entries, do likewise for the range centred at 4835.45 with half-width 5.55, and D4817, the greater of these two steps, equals 1.07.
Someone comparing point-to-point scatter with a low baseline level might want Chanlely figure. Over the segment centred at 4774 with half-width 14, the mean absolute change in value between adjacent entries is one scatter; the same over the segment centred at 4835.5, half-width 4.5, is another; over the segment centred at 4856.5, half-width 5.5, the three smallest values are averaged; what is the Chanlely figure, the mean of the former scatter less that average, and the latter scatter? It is -3.32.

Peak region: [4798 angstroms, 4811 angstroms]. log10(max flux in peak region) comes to 0.941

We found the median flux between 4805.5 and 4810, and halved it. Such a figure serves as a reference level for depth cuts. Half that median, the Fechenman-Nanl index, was 3.96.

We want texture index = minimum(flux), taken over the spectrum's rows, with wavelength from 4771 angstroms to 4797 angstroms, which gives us 7.63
